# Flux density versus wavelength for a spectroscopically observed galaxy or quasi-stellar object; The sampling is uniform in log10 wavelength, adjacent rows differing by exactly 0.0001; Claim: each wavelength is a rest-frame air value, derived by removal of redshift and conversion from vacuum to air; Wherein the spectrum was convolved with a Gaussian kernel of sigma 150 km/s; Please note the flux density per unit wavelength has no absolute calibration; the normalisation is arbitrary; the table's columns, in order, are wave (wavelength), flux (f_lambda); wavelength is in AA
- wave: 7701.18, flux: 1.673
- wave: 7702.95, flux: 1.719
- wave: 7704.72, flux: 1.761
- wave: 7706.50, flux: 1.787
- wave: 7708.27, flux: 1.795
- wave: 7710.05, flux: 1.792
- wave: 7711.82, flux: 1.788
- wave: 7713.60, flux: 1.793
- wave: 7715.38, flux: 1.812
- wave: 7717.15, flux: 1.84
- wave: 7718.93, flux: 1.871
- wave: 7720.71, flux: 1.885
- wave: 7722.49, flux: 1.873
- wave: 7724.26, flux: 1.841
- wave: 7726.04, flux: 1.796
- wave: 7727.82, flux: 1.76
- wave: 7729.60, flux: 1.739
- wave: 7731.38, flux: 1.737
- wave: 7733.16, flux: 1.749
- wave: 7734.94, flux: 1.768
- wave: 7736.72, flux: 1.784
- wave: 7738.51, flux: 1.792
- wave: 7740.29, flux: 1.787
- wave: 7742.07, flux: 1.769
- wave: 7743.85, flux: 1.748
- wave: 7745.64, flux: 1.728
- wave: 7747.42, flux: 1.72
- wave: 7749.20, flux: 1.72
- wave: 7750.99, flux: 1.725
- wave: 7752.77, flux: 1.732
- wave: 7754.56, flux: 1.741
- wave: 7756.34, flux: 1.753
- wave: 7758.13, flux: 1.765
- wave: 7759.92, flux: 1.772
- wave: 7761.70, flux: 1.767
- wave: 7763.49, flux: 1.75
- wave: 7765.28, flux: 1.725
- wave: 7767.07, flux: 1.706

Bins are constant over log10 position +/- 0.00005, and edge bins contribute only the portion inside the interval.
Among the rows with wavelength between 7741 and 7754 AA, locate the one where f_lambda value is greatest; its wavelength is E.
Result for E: 7742.07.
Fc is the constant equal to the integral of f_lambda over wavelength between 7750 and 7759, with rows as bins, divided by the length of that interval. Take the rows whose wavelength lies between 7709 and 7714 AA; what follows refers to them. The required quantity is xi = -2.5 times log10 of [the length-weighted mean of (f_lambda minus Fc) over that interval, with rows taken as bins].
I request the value 3.3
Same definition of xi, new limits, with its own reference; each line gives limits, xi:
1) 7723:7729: 3.1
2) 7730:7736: 5.1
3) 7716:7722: 2.3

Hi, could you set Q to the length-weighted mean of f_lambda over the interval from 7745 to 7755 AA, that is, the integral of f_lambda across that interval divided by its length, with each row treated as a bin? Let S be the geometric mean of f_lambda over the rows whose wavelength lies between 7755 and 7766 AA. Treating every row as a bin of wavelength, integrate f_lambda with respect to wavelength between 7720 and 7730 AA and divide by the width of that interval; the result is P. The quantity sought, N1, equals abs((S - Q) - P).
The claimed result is 1.79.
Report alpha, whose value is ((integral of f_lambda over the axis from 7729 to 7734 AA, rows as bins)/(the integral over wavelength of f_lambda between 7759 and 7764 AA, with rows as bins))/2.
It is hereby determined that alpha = 0.494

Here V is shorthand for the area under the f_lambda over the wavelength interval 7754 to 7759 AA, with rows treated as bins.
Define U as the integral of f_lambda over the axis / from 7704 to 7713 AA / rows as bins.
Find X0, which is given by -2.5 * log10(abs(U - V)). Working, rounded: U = 16.1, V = 9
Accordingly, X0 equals -2.2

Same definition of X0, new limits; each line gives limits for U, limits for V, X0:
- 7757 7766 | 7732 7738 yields -1.8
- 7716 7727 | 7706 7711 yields -2.6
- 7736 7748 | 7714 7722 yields -2.0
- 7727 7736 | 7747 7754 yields -1.4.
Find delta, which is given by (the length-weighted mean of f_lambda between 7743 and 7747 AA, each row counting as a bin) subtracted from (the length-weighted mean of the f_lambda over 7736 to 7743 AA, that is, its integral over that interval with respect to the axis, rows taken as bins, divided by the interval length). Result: 0.05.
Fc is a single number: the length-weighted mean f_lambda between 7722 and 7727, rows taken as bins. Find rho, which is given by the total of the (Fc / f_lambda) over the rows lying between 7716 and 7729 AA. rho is 6.99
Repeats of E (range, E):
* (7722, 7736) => 7722.49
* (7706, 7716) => 7715.38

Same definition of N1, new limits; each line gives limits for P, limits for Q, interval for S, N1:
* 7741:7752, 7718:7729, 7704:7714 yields 1.79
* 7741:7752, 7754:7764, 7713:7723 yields 1.65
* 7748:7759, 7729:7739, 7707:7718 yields 1.70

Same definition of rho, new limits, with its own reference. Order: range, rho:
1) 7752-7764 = 7.32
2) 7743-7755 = 7.42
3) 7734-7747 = 7.27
